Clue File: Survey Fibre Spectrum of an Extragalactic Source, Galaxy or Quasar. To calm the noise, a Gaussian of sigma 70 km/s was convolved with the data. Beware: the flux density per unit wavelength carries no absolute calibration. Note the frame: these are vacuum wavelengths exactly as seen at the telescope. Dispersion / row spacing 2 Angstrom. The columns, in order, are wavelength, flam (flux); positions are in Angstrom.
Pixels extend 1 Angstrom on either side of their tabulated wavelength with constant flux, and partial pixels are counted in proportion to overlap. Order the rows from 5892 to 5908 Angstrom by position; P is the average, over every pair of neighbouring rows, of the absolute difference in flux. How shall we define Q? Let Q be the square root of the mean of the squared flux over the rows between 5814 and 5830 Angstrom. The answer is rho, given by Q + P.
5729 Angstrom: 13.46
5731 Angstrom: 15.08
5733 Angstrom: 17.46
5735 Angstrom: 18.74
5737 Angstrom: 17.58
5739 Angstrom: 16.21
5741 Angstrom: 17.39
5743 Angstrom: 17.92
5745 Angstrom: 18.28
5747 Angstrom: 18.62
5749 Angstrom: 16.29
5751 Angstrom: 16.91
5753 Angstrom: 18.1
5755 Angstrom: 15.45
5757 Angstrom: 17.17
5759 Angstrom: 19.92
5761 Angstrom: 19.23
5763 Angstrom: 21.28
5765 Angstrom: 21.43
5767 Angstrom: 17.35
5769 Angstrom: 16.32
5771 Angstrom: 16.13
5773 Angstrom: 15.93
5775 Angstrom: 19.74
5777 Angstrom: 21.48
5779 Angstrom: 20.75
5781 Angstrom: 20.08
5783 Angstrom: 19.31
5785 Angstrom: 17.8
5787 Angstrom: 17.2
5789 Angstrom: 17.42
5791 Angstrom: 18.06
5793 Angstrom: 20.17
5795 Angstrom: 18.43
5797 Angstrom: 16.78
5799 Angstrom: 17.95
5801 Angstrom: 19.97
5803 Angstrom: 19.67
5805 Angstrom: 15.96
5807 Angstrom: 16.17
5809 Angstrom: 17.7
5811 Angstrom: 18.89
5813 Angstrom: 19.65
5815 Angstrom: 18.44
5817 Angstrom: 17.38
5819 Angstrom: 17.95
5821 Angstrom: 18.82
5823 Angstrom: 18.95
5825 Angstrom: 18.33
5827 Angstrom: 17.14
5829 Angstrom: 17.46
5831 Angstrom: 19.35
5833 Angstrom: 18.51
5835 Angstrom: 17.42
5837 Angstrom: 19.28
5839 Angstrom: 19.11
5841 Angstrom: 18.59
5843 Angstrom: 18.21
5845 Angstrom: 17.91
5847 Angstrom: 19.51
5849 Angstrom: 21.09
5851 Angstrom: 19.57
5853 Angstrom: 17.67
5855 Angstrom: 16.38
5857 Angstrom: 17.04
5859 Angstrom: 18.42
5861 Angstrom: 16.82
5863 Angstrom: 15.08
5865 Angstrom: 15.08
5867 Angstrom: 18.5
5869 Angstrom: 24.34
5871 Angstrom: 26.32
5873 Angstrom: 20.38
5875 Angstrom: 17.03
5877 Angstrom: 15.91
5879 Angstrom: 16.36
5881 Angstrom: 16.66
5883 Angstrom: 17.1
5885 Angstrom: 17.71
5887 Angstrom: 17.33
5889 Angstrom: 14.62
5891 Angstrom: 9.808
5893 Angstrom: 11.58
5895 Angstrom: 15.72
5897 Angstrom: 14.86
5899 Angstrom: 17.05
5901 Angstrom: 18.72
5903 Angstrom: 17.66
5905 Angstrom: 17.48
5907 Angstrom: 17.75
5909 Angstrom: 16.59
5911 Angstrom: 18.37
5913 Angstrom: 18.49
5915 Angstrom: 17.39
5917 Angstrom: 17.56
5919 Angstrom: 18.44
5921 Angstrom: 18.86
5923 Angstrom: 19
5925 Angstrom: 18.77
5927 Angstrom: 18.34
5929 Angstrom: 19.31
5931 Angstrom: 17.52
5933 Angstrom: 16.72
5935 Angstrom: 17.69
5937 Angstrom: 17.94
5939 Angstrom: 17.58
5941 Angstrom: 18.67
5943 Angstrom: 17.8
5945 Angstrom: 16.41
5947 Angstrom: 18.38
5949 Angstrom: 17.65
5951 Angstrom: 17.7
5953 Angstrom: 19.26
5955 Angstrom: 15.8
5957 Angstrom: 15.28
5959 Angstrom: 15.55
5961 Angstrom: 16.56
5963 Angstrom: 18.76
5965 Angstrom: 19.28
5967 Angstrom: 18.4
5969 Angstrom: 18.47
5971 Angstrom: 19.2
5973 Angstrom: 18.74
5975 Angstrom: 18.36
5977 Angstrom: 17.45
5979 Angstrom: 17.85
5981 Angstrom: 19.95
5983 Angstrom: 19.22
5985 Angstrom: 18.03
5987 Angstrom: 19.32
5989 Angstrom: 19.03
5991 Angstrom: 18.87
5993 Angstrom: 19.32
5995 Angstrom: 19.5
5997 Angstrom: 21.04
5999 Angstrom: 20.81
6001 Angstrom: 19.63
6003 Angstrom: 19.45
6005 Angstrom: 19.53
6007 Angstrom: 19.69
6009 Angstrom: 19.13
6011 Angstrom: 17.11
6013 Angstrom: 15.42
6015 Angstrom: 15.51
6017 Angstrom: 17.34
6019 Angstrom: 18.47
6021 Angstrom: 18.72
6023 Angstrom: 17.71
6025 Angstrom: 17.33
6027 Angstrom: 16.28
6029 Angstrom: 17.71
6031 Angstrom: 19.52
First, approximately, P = 1.5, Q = 18.1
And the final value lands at 19.6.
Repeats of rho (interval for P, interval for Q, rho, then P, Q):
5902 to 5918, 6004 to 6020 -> 18.5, 0.7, 17.8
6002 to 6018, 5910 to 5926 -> 19.3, 0.9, 18.4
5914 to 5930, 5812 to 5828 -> 18.8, 0.5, 18.3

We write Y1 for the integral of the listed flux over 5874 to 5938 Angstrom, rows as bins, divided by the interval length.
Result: 17.0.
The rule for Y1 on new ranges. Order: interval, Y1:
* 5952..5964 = 16.9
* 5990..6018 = 18.7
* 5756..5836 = 18.4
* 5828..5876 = 18.7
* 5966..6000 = 19.0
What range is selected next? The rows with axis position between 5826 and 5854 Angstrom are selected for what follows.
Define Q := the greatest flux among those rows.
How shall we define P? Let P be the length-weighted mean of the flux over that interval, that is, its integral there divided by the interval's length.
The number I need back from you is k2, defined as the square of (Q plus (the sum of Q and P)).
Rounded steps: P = 18.6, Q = 21.09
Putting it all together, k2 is 3698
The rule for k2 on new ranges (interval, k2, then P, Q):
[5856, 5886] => 5016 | 18.2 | 26.32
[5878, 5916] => 2897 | 16.4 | 18.72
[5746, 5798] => 3760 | 18.4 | 21.48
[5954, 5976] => 3162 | 17.7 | 19.28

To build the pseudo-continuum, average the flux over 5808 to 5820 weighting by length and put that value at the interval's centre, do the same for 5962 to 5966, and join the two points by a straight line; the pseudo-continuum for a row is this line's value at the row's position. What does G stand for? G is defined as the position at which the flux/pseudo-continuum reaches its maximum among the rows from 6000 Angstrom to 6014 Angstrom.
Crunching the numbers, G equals 6007 Angstrom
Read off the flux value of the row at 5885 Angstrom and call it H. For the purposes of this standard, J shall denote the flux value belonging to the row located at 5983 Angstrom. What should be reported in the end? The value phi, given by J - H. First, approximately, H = 17.71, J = 19.22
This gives 1.5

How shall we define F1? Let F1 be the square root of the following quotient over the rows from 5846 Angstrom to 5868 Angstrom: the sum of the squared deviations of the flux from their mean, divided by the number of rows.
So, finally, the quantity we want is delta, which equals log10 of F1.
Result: 0.26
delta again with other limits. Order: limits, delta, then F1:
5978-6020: 0.16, 1.4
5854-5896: 0.54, 3.5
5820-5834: -0.13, 0.7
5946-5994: 0.09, 1.2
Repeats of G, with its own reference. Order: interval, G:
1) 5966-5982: 5981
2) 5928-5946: 5929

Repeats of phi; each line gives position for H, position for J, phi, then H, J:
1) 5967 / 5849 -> 2.7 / 18.4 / 21.09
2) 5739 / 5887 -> 1.1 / 16.21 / 17.33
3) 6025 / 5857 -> -0.3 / 17.33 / 17.04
